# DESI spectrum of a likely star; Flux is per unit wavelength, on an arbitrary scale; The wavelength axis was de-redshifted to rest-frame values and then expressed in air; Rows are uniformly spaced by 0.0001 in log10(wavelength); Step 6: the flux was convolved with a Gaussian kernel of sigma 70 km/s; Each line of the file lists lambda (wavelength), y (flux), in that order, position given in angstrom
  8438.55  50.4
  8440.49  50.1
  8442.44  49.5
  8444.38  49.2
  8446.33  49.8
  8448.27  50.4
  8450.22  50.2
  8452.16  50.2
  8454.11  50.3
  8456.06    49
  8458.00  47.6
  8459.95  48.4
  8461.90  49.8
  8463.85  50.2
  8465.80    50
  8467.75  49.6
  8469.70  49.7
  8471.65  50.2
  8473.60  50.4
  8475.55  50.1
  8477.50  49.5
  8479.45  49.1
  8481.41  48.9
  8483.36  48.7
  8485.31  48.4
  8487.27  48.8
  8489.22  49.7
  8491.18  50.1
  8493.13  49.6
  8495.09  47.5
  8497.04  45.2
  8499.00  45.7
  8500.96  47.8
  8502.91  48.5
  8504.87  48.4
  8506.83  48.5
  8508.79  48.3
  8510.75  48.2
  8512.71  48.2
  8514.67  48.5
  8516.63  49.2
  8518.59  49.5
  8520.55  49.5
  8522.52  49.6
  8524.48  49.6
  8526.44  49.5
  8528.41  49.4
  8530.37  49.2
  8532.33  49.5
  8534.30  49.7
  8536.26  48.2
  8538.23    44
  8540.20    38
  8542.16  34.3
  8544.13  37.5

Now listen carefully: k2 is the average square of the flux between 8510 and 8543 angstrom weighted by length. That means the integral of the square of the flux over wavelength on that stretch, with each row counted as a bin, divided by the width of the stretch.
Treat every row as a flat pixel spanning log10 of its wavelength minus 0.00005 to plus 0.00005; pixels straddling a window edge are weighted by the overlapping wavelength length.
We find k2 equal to 2260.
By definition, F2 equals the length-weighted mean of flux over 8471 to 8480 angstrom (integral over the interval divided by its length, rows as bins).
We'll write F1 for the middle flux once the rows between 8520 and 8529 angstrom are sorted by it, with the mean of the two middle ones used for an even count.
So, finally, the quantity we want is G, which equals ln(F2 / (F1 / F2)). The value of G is 3.92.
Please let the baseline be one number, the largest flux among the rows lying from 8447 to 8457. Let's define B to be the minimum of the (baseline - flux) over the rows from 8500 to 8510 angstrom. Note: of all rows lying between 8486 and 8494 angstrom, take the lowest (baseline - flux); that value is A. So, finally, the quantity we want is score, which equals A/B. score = 0.16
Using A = 0.3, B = 1.9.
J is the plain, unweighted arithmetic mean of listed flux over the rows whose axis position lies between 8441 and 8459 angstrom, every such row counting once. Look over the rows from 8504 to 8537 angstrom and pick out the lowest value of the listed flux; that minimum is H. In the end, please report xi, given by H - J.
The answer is -1.4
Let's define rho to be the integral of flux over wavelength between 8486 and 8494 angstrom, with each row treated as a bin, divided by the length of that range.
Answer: 49.5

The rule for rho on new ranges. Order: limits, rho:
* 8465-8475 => 50.0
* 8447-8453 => 50.3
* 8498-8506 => 47.6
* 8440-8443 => 49.7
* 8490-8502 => 47.7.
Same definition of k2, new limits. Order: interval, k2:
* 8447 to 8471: 2464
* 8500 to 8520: 2356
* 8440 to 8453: 2490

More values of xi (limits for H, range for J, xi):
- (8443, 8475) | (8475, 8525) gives -1.1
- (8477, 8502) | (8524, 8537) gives -4.1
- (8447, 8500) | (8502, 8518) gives -3.3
